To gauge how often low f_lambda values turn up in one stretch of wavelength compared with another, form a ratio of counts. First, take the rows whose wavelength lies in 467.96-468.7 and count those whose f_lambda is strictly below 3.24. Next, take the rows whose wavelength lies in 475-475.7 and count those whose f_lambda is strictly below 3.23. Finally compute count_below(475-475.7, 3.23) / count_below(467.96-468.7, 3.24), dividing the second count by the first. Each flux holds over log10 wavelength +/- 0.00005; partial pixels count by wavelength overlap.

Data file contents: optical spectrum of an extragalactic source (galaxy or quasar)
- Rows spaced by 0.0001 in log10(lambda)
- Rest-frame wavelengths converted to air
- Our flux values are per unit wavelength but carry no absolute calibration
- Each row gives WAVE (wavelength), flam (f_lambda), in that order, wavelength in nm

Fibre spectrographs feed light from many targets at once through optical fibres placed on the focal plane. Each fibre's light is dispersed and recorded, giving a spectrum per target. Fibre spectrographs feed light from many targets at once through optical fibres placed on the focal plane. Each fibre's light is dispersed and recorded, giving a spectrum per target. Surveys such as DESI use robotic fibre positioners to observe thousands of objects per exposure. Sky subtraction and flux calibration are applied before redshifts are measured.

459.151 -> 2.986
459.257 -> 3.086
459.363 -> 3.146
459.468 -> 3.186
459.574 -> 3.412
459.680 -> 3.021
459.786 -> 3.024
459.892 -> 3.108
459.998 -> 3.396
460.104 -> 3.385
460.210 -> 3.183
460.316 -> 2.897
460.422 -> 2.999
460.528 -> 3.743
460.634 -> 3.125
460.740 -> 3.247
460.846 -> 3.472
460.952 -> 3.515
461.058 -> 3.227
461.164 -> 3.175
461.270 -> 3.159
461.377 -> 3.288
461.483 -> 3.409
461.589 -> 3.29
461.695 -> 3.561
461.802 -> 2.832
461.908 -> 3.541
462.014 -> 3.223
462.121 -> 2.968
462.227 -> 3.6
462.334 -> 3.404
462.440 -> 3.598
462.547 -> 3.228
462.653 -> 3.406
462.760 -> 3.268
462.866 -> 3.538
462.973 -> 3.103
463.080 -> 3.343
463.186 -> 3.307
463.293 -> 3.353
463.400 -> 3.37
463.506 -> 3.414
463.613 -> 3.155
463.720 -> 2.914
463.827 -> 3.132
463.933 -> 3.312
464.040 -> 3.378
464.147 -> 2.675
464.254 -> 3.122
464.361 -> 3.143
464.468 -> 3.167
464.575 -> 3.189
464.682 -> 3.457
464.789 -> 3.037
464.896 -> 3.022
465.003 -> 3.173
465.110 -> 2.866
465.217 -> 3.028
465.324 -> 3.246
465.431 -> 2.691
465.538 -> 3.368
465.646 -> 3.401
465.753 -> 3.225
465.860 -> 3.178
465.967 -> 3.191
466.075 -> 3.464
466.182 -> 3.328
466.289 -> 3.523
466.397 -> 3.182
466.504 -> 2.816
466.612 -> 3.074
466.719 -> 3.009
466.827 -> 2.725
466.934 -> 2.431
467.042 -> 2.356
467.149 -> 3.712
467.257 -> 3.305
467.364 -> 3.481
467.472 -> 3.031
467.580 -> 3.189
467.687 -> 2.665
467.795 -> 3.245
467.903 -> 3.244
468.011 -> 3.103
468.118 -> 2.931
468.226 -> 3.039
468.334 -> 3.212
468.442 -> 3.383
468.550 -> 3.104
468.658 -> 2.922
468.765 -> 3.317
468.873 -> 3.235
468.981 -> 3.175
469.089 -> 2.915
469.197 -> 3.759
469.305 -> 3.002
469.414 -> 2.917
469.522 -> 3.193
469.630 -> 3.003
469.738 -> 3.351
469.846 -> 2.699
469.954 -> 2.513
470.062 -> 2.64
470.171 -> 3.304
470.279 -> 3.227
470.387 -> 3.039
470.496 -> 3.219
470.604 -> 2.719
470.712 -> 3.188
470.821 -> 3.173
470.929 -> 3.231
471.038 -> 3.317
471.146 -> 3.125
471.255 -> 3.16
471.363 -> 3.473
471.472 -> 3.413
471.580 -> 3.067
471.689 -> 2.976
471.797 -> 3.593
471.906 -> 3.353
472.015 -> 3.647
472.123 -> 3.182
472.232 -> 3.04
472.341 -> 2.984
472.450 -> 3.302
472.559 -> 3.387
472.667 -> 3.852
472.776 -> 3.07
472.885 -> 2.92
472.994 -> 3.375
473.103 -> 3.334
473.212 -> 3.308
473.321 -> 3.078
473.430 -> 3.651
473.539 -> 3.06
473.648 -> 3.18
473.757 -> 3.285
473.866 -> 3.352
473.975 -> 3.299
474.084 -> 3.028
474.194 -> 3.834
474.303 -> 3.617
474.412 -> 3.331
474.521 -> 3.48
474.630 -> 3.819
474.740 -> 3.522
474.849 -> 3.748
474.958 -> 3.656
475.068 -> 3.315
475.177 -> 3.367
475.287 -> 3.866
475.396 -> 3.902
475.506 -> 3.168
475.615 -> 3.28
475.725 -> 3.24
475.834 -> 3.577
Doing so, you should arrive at 0.17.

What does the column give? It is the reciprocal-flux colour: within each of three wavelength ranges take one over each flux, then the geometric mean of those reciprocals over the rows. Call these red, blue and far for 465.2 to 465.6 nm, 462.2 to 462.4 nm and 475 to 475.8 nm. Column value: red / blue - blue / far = 0.16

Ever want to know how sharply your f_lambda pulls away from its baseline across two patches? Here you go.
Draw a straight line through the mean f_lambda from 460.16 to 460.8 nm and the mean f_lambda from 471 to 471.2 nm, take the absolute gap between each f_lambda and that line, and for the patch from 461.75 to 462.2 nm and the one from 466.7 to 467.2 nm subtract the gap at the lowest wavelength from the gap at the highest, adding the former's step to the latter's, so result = 0.16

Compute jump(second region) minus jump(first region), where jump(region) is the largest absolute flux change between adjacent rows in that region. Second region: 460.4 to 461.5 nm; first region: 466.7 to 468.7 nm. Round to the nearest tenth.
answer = -0.6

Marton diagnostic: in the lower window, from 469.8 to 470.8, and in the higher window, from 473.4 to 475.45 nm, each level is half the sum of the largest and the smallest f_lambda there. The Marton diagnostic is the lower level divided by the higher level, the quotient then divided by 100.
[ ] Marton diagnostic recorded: 0.0084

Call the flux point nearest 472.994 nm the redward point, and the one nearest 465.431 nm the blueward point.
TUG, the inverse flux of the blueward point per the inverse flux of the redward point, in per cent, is 125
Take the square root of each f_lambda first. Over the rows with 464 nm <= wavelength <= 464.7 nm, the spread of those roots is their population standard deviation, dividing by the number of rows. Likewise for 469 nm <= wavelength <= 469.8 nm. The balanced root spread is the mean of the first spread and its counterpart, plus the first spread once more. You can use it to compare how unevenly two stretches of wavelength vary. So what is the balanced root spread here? 0.14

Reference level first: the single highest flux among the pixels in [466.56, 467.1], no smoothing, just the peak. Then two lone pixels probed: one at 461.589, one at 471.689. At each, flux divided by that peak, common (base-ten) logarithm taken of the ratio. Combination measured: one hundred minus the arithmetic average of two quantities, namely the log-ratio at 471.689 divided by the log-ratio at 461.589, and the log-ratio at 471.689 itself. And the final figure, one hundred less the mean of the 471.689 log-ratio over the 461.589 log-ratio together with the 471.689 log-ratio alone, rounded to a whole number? 100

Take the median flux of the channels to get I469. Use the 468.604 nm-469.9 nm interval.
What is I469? 3.09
